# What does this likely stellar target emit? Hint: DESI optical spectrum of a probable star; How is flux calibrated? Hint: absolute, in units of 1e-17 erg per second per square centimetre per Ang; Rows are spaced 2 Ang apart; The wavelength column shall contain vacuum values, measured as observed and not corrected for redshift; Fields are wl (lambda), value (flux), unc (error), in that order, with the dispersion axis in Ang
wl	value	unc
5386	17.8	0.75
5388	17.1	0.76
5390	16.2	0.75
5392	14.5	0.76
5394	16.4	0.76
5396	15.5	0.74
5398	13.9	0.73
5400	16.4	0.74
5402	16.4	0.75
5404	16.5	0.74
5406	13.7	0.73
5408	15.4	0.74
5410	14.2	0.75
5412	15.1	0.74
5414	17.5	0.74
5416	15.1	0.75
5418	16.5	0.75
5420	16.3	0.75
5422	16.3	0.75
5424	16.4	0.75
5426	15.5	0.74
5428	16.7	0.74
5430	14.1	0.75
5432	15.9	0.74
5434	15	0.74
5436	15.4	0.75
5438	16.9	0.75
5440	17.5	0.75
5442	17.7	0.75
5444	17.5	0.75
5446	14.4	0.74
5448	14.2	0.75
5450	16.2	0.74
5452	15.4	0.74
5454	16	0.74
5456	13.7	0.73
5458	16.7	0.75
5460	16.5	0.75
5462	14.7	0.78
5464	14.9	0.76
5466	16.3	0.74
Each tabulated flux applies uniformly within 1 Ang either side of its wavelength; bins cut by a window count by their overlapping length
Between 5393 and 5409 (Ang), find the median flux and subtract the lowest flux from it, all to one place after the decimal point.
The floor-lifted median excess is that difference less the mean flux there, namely -13.3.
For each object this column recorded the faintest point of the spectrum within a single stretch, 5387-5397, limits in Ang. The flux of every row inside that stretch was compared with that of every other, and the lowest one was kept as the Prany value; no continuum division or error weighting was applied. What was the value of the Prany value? 14.5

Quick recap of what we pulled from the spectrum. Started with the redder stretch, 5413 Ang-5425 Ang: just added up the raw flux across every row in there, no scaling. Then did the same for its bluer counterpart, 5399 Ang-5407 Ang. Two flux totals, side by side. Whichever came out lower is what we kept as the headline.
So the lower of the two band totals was 63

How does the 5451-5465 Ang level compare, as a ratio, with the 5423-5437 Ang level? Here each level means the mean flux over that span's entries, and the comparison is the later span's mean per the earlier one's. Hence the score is 0.99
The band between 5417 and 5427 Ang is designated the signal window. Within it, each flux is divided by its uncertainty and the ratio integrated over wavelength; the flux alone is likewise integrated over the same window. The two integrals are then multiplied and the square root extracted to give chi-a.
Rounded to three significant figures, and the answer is 187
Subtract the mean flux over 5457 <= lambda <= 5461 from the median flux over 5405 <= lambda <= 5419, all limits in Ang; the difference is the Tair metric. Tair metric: -1.5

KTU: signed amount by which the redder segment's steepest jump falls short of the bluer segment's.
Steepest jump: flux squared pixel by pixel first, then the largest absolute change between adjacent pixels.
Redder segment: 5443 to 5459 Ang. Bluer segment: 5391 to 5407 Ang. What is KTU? -14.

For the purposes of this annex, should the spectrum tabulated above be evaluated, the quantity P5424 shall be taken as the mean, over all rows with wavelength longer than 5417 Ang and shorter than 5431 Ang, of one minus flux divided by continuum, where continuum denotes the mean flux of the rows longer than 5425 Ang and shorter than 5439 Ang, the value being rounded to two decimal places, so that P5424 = -0.02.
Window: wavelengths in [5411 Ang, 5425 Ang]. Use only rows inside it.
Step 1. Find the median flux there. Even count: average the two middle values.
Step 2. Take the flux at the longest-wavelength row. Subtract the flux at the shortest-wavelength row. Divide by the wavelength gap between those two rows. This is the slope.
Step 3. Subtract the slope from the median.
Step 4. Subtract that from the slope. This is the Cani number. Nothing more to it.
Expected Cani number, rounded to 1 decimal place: -16.1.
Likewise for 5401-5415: -15.2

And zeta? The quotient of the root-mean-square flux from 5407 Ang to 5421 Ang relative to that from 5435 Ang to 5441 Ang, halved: 0.474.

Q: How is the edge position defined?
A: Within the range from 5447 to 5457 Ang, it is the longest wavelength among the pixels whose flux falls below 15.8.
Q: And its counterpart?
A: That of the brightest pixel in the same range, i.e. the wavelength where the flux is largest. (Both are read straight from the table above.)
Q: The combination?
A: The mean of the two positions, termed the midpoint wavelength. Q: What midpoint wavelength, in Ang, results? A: 5453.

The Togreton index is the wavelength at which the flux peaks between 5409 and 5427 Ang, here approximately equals 5414 Ang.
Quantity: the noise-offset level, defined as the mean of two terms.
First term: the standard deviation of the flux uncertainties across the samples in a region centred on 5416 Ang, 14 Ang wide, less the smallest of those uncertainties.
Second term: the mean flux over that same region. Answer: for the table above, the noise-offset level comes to 7.56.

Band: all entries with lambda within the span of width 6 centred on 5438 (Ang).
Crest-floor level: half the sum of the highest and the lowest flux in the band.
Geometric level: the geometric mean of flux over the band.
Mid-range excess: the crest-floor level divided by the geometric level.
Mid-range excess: 0.99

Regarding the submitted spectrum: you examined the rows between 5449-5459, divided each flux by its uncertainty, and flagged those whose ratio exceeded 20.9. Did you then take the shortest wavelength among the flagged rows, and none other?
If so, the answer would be 5450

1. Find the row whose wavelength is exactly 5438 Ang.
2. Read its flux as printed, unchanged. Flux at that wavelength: 16.9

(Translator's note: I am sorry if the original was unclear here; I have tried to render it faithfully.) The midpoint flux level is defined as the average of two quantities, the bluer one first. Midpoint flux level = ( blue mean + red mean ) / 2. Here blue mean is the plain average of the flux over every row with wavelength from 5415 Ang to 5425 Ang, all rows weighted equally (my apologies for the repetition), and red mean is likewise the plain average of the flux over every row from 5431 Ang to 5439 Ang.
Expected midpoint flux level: 16.0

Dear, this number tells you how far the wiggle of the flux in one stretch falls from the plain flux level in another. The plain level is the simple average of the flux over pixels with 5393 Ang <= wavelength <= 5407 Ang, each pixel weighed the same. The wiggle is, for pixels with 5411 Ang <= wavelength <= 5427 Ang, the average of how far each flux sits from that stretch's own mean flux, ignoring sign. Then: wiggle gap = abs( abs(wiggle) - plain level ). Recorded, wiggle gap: 14.9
